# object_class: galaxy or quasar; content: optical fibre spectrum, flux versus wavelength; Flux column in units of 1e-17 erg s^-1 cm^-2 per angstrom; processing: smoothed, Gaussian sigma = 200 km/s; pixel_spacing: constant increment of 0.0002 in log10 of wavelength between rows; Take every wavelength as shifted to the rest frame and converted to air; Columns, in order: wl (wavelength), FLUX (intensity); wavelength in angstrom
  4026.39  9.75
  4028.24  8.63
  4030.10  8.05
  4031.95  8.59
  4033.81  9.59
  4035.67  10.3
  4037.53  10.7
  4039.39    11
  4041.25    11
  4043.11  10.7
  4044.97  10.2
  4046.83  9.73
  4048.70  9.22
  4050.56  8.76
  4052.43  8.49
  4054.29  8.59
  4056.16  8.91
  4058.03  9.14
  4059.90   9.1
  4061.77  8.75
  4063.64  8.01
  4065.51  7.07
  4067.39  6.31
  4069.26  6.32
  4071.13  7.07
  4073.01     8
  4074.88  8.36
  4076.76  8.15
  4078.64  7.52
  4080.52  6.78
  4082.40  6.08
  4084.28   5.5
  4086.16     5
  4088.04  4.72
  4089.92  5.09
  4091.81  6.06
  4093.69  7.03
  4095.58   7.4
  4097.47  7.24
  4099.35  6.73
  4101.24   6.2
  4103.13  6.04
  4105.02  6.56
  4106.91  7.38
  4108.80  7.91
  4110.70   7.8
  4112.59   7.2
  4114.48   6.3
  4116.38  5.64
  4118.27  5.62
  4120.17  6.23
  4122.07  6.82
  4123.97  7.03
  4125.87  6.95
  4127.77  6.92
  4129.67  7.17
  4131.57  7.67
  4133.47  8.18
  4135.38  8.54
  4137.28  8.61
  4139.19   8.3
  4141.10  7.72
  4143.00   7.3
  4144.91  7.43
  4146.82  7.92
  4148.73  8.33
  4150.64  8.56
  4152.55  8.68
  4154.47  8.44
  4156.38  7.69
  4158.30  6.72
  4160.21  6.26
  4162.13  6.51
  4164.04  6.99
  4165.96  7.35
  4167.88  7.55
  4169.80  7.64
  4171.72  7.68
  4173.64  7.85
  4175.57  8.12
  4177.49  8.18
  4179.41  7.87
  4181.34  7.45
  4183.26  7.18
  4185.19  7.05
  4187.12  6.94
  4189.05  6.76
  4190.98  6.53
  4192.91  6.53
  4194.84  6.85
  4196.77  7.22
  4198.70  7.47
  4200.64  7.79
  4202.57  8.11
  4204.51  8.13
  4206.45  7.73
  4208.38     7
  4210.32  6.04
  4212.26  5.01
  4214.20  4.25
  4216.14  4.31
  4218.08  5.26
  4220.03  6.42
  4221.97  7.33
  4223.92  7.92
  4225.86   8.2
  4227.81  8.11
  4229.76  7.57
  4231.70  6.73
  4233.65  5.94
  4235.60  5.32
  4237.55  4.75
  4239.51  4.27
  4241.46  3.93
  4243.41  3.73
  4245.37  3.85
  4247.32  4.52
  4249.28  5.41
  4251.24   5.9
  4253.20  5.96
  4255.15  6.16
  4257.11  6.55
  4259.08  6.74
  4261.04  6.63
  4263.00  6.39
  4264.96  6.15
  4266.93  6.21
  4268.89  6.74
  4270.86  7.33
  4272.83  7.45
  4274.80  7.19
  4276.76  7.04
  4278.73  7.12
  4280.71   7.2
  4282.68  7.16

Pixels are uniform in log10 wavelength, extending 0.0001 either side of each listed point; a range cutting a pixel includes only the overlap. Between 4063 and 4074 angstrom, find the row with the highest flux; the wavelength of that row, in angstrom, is 4063.64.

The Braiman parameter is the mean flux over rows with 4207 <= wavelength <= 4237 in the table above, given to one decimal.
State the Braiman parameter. 6.4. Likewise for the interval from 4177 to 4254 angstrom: 6.4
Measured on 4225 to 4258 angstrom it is 5.7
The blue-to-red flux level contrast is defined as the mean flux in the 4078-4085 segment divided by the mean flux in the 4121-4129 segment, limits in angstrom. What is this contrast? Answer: 0.93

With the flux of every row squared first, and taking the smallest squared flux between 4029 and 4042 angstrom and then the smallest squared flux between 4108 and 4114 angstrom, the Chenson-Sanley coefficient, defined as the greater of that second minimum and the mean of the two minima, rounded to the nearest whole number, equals 58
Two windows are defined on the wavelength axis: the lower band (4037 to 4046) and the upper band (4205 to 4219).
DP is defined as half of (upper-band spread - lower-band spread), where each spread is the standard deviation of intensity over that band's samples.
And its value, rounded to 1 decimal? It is 0.5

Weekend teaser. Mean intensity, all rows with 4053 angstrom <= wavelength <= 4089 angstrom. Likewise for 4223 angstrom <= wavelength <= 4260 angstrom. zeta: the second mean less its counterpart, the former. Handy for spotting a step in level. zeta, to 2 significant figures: -1.5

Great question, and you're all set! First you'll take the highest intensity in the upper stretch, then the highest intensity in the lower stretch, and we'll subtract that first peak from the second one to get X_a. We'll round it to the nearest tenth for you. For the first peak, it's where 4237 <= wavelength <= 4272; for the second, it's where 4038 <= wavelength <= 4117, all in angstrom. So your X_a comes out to 3.7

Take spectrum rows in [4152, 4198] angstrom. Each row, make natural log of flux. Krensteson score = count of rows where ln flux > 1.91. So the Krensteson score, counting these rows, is 19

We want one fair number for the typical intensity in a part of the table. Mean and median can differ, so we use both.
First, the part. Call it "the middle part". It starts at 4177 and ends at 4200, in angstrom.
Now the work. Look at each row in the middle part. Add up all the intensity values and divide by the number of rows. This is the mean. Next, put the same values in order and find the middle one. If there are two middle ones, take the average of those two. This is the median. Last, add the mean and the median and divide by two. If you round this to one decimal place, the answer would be 7.1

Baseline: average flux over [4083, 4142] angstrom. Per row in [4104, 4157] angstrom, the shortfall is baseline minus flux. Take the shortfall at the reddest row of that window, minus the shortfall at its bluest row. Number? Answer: -1.1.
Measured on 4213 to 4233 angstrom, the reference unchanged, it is -2.5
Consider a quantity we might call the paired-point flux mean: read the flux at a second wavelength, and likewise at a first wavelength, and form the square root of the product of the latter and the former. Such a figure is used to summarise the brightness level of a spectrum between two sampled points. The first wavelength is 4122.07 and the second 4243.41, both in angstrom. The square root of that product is 5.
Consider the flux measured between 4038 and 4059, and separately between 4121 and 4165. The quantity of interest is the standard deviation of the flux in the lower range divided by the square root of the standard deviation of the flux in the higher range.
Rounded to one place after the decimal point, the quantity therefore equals 1.1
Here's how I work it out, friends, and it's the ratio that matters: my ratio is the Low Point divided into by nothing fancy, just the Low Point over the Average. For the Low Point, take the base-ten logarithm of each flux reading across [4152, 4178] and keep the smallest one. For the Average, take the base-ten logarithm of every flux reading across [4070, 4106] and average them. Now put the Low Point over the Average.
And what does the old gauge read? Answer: 0.98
